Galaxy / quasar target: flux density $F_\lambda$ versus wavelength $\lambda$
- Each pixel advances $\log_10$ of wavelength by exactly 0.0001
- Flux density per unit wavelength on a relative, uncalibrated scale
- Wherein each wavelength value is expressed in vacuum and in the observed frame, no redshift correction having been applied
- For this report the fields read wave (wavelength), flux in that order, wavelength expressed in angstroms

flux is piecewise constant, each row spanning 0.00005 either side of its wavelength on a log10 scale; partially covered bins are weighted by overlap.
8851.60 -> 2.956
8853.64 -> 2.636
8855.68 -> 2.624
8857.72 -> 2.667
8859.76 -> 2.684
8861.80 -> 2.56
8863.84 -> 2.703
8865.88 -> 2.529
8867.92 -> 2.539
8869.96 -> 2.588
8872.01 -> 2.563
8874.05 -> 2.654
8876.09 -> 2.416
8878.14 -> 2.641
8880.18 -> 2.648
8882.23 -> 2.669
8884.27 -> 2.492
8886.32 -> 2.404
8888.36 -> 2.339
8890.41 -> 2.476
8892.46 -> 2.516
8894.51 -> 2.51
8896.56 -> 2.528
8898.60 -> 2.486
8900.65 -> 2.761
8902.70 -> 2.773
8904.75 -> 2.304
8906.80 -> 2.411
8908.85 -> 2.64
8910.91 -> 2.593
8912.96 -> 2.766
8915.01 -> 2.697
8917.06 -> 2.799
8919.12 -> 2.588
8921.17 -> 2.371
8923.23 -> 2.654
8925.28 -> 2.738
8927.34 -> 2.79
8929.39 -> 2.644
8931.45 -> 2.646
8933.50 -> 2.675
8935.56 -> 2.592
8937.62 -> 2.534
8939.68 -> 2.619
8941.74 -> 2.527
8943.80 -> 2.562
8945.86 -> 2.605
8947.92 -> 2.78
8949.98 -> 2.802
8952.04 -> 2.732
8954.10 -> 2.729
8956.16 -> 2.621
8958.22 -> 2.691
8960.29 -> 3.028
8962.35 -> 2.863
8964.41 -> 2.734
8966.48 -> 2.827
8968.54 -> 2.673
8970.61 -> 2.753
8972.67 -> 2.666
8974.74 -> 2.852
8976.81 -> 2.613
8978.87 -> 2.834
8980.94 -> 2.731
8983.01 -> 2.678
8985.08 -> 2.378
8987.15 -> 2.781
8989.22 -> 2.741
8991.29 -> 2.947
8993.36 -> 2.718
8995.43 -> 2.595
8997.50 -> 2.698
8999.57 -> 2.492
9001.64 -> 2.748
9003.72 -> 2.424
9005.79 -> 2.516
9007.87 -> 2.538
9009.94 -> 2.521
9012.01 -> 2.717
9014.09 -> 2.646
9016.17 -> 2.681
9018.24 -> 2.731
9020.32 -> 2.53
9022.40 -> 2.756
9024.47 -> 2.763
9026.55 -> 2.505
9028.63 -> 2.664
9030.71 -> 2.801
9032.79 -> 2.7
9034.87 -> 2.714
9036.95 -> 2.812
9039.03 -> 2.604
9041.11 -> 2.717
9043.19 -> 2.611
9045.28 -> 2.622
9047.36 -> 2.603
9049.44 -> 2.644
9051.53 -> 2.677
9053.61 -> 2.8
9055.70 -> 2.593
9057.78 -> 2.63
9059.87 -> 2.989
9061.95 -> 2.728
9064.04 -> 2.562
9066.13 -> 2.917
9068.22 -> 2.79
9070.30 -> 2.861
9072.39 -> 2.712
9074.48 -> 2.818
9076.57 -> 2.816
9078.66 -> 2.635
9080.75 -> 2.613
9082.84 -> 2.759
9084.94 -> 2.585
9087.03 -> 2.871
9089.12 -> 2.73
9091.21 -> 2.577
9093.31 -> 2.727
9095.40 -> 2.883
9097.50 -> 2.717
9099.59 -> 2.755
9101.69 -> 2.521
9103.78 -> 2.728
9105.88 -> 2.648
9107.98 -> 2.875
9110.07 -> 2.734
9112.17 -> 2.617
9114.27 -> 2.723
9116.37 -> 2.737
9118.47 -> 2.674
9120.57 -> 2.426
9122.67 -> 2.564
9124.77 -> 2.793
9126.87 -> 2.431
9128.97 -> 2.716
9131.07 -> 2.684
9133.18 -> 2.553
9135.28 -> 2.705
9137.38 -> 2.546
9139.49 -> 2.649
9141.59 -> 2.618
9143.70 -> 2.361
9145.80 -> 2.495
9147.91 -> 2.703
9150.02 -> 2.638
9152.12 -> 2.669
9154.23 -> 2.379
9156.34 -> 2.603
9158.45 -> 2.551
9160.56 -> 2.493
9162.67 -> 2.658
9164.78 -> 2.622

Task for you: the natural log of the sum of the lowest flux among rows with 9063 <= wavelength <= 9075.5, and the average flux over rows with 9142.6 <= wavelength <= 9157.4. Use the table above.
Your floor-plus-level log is 1.63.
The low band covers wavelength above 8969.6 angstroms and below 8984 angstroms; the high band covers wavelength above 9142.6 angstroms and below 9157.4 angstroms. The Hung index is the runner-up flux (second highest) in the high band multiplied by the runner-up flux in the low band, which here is 7.56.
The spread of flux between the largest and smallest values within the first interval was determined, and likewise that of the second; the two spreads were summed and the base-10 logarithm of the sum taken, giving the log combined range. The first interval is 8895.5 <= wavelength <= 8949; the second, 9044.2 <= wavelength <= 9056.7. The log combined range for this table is -0.15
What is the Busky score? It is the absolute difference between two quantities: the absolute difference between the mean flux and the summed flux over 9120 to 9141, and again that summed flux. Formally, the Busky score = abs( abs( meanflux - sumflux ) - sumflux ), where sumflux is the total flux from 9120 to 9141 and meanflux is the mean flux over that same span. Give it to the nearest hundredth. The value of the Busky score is 2.61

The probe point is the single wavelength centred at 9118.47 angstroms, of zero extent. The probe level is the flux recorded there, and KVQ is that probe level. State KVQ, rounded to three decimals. 2.674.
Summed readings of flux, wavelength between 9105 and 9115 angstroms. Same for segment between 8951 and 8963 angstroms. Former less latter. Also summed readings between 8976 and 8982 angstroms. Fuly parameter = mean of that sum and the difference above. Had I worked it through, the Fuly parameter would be 2.6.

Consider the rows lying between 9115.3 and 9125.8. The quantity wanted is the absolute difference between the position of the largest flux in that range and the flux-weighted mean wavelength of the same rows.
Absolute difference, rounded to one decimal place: 4.2 angstroms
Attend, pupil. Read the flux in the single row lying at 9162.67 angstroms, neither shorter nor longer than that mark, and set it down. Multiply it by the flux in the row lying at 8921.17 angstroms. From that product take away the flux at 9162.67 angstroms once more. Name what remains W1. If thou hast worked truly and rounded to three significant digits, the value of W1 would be 3.64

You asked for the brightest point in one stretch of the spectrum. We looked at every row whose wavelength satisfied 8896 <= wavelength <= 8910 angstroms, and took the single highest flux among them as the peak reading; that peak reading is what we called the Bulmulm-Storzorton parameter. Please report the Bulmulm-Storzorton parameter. 2.773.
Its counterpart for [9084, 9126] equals 2.883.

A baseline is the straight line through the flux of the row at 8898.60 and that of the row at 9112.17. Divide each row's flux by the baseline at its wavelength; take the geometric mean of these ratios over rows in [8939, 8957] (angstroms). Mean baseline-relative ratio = 1.06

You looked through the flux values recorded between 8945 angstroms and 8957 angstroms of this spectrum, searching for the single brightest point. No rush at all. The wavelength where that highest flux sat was 8949.98 angstroms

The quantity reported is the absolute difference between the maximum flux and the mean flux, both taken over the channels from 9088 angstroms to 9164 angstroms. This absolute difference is 0.247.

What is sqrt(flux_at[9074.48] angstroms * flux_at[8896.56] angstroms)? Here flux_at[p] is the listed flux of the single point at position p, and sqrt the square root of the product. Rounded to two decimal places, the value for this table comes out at 2.67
